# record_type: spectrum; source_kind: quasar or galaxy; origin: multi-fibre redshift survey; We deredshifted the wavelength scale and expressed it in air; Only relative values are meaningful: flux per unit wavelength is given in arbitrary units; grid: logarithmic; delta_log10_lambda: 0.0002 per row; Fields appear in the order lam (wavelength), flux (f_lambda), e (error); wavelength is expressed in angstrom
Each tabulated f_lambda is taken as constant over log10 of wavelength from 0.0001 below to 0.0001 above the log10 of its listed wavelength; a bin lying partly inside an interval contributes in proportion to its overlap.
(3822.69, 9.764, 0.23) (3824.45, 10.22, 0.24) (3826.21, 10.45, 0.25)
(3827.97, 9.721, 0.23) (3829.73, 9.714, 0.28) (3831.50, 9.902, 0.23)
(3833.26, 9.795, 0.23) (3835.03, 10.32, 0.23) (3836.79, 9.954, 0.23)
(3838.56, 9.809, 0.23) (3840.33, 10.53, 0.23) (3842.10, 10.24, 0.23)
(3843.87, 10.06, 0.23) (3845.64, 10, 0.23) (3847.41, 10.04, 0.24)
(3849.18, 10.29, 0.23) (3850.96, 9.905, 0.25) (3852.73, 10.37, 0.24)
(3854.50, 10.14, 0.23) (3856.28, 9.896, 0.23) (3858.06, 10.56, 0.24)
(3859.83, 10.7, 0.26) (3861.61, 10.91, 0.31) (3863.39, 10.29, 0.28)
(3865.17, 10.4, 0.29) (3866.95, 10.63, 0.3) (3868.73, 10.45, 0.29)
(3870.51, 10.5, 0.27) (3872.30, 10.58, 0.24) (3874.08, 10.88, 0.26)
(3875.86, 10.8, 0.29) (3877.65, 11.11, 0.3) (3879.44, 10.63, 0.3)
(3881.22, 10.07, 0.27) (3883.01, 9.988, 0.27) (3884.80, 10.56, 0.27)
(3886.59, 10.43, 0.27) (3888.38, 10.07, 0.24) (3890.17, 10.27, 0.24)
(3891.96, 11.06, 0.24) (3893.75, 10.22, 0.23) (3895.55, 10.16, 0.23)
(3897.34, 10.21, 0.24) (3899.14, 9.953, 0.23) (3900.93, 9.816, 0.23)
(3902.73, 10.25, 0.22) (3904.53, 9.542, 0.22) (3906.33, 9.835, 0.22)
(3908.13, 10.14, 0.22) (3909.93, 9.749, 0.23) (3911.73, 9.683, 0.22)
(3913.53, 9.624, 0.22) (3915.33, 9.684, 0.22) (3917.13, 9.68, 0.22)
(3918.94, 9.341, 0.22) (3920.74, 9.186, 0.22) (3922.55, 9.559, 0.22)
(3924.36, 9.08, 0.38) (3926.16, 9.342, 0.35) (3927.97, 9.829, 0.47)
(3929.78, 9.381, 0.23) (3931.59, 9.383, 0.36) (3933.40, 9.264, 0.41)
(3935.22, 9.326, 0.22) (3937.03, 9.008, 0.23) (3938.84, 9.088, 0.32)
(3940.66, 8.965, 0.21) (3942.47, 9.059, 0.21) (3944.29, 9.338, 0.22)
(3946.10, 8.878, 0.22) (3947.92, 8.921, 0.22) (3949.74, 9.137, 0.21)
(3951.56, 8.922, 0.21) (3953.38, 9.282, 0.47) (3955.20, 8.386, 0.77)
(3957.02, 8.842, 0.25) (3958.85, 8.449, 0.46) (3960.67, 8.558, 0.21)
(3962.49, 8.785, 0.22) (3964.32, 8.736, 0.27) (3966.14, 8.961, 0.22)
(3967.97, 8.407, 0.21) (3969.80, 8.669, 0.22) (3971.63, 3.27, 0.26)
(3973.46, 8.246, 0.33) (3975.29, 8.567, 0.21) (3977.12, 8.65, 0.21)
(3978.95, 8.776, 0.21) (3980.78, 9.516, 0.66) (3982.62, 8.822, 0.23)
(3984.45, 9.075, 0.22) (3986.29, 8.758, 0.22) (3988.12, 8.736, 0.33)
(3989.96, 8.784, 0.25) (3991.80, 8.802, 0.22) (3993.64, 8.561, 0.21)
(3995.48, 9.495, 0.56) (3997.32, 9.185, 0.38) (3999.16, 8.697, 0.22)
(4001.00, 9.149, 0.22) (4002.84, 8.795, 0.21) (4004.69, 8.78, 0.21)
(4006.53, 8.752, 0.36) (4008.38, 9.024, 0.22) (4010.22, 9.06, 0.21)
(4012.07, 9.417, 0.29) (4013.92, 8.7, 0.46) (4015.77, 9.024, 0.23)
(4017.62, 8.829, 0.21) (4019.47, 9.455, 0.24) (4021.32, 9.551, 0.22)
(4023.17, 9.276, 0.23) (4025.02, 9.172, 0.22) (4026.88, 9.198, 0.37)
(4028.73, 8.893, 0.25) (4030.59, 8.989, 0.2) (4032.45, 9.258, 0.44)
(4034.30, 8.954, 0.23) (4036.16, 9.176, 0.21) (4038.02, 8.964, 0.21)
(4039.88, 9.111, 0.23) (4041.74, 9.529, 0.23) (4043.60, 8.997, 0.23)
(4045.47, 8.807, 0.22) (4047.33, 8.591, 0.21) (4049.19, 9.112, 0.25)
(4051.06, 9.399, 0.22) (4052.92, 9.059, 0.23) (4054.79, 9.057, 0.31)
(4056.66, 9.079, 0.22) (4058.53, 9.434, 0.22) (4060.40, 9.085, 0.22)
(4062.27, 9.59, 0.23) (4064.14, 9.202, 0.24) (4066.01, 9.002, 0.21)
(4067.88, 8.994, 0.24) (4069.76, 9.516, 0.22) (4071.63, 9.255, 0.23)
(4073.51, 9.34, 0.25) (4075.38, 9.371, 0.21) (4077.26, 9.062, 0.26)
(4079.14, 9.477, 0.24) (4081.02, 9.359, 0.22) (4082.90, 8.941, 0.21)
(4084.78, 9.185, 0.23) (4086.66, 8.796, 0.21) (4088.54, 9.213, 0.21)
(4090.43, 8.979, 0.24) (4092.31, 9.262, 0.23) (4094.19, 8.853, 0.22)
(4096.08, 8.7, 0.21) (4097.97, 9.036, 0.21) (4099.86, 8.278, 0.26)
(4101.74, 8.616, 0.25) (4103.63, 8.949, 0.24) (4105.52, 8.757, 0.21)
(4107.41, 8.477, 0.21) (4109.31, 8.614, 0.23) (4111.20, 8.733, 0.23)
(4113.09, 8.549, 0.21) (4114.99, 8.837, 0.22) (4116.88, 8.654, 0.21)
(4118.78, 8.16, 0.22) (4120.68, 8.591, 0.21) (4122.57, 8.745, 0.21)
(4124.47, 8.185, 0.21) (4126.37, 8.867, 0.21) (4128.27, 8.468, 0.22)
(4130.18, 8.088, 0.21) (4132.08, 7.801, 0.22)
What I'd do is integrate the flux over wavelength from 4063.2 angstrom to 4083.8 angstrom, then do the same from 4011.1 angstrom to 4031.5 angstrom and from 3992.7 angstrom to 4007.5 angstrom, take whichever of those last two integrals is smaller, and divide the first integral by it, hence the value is 1.4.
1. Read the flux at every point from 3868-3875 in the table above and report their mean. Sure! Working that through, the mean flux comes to 10.6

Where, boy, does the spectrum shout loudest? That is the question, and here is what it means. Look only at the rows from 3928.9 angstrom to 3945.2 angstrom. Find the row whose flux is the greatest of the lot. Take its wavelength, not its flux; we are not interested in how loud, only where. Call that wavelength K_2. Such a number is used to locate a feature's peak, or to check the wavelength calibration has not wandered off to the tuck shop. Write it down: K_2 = 3931.59 angstrom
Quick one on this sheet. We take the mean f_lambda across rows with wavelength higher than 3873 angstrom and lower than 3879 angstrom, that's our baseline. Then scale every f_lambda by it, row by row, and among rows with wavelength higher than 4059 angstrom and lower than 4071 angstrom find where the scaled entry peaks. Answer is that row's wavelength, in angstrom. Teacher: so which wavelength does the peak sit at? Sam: 4062.27 angstrom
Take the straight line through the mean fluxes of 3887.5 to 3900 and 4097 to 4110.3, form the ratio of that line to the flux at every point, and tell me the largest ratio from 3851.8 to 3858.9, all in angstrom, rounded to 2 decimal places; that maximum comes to 1.07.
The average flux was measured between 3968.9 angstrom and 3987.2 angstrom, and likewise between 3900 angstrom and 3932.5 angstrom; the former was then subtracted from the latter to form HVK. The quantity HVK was 1.4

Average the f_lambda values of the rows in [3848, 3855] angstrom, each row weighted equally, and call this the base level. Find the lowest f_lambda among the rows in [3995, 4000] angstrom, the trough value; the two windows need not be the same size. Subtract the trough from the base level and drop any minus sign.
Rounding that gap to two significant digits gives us 1.5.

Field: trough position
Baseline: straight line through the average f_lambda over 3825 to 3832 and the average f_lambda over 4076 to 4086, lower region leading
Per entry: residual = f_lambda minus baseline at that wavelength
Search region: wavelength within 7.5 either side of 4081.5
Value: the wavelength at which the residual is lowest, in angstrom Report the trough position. 4086.66 angstrom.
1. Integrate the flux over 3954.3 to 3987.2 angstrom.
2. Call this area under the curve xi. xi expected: 277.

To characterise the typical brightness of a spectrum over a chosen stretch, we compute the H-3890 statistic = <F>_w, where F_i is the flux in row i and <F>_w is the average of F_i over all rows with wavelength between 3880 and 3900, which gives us 10.3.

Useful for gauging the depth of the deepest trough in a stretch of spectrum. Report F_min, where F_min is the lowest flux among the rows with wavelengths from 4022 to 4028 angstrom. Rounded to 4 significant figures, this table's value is 9.172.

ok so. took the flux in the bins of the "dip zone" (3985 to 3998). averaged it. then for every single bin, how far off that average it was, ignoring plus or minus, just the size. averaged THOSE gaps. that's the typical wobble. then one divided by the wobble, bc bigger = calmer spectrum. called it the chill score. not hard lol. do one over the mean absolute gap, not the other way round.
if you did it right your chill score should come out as 4.0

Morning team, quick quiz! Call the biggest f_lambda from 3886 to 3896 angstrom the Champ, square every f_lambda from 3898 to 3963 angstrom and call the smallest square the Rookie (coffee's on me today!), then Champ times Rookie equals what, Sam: 778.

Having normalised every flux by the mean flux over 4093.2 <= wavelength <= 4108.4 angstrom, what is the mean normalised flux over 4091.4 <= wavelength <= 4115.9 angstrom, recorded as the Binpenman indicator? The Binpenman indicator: 1.00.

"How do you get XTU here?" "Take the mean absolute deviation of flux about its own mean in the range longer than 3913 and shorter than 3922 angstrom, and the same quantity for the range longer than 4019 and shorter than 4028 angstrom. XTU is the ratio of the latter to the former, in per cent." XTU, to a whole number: 72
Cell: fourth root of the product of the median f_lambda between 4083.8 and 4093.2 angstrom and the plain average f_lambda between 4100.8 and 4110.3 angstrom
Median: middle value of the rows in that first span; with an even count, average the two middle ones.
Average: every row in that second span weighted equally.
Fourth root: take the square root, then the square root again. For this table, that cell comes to 2.99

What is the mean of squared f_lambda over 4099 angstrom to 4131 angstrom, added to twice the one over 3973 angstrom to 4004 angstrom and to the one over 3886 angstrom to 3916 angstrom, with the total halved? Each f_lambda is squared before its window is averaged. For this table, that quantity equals 166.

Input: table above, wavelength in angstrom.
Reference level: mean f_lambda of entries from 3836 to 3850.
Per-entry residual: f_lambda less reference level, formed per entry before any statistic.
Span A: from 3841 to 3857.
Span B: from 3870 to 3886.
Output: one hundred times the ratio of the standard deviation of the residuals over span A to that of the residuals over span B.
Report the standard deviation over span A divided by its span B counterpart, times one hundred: 47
